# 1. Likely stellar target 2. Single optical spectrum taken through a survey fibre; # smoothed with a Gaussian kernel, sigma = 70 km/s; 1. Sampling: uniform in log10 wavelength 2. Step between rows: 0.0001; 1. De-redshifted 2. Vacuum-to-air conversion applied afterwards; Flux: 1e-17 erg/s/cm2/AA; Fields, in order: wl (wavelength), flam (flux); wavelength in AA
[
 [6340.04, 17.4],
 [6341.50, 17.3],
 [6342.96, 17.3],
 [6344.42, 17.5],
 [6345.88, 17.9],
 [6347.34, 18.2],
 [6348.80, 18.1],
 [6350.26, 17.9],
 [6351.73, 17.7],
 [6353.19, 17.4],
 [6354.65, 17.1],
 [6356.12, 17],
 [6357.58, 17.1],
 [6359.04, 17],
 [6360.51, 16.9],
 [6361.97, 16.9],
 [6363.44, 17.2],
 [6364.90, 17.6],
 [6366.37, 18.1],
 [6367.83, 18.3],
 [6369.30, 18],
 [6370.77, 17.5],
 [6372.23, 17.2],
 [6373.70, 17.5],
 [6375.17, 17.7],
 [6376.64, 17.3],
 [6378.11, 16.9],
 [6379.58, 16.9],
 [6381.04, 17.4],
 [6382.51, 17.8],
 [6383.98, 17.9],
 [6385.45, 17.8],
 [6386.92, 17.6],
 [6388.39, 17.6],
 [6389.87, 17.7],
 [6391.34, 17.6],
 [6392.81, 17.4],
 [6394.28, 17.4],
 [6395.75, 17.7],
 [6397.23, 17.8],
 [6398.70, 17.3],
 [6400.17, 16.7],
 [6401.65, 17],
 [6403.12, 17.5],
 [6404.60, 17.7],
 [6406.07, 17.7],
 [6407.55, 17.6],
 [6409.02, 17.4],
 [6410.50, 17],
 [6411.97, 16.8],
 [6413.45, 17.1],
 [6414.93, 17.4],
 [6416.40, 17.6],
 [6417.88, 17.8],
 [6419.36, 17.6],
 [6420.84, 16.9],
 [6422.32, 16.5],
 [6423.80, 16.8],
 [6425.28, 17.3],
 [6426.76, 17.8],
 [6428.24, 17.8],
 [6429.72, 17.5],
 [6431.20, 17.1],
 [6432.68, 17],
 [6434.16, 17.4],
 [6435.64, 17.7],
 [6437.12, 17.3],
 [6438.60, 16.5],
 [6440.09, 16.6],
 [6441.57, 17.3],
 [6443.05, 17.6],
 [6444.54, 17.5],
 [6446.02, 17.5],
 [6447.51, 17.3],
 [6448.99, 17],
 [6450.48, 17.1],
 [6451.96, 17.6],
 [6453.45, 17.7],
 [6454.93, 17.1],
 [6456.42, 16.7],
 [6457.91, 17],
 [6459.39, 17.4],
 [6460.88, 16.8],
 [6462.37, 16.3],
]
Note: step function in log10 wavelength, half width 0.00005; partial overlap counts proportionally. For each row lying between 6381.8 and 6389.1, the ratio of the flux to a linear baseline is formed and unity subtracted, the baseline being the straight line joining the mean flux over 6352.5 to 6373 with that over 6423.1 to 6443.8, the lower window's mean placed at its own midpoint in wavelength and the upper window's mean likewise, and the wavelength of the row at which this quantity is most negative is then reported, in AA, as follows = 6386.92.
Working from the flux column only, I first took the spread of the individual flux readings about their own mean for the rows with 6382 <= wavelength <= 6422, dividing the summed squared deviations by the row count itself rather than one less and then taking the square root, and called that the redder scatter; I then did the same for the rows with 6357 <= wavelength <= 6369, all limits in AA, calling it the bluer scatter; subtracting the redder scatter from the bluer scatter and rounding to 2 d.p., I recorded 0.19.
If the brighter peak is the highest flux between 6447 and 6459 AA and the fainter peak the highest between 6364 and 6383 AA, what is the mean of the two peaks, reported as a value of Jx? 18.0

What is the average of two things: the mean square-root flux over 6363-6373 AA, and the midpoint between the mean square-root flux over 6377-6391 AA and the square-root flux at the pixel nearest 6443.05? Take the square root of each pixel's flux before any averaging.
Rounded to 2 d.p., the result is 4.20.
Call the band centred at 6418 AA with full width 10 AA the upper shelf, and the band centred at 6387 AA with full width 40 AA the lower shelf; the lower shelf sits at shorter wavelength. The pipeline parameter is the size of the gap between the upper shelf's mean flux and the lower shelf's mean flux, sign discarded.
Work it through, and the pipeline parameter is 0.24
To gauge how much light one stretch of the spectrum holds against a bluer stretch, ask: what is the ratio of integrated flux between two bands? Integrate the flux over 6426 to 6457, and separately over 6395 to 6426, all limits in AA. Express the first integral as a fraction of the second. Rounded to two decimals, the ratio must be 1.00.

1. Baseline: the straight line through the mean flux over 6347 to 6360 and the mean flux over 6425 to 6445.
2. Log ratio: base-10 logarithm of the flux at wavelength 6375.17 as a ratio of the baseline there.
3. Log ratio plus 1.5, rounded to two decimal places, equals 1.51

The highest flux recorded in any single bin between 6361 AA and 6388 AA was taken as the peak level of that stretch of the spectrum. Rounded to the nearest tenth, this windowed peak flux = 18.3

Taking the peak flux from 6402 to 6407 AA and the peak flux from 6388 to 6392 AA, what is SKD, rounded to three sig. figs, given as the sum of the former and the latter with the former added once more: 53.1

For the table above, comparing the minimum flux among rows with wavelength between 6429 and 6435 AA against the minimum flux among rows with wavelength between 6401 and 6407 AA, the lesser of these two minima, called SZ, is 17.0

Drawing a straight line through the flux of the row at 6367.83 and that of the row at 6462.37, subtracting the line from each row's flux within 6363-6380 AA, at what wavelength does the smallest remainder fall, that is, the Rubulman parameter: 6363.44 AA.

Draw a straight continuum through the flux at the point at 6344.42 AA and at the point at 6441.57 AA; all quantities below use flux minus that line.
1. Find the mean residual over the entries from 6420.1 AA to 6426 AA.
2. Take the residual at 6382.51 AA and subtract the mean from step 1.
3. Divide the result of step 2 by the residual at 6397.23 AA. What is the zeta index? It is 2.1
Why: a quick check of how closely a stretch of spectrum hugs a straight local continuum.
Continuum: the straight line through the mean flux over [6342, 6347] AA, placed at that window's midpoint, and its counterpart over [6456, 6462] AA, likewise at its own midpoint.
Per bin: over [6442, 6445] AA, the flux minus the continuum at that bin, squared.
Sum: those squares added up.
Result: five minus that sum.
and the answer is 4.5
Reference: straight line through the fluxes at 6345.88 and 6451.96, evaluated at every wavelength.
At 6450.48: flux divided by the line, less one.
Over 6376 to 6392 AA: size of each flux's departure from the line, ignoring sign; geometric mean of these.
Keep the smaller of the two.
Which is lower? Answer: -0.029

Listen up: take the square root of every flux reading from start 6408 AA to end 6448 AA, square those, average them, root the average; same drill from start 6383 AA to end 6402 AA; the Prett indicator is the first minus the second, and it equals -0.028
